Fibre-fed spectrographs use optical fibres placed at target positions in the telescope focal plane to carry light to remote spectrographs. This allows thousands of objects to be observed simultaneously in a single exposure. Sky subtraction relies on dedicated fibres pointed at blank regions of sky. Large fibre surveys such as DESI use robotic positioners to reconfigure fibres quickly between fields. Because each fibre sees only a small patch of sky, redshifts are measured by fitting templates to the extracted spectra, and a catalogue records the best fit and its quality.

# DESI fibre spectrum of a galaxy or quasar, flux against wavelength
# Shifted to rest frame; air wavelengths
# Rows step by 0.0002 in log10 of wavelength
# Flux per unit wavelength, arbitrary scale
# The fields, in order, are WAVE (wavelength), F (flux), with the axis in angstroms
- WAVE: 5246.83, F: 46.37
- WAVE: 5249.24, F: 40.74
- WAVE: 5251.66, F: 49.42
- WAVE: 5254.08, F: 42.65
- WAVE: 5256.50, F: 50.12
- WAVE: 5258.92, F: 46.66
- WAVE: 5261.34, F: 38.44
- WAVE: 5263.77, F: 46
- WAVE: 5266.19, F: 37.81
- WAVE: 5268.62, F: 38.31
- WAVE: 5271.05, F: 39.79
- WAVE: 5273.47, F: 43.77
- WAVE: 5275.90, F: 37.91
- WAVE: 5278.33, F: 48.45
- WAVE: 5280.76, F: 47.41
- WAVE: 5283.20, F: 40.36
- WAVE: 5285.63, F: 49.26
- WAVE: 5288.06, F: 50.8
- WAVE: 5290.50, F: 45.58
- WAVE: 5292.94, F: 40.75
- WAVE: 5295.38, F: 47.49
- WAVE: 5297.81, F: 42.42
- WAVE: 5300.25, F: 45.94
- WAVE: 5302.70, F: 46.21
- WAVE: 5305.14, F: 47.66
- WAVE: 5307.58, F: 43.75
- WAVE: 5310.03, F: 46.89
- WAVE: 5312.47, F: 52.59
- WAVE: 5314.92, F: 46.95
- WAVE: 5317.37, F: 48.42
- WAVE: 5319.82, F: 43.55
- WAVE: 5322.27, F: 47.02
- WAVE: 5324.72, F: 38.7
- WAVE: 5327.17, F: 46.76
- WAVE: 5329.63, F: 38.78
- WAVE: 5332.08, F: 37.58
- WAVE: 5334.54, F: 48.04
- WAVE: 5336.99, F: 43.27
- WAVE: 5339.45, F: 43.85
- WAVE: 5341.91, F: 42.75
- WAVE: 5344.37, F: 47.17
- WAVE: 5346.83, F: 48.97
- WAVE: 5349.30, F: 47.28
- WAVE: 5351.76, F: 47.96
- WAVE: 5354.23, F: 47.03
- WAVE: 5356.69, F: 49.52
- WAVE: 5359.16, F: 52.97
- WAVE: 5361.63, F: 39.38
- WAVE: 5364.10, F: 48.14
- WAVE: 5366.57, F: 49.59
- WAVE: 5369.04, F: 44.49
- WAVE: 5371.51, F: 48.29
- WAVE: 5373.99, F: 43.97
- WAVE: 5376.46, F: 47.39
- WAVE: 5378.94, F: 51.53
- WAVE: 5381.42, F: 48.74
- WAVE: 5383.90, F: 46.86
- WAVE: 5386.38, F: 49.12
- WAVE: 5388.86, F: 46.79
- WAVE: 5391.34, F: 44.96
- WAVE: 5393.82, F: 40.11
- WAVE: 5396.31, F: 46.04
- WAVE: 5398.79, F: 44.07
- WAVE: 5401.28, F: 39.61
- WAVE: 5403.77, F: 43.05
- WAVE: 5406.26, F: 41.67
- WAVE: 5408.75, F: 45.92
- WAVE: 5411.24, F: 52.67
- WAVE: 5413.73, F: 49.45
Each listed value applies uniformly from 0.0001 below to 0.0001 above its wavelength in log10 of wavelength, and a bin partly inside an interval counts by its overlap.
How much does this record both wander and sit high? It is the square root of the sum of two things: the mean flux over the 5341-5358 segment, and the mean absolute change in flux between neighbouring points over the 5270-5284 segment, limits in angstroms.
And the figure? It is 7.28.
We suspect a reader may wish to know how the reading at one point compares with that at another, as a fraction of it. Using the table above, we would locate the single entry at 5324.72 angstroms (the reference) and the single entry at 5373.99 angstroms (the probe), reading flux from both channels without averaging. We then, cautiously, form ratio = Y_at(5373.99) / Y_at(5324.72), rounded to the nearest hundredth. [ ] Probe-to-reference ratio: 1.14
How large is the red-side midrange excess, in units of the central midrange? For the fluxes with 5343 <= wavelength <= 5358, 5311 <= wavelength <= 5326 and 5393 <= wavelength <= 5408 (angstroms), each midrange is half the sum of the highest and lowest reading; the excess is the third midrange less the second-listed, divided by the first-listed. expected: -0.058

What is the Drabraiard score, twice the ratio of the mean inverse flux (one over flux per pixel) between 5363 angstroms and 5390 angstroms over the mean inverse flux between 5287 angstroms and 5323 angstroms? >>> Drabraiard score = 1.94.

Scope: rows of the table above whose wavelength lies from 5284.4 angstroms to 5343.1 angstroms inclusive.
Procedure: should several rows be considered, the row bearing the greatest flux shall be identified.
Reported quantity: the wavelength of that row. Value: 5312.47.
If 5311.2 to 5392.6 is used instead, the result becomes 5359.16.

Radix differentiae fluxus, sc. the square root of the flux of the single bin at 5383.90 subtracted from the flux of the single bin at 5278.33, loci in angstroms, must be 1.26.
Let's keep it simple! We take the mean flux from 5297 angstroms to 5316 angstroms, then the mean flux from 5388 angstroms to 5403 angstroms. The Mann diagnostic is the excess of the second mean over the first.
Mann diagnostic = -3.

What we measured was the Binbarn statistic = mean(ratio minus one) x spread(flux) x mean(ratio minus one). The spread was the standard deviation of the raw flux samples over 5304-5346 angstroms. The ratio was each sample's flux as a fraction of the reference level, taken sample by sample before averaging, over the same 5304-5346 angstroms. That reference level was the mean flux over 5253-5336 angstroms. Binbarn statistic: 0.0004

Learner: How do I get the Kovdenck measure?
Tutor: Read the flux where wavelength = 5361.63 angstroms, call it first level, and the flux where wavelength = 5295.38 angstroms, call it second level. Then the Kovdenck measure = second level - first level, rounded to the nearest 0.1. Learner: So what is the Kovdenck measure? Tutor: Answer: 8.1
